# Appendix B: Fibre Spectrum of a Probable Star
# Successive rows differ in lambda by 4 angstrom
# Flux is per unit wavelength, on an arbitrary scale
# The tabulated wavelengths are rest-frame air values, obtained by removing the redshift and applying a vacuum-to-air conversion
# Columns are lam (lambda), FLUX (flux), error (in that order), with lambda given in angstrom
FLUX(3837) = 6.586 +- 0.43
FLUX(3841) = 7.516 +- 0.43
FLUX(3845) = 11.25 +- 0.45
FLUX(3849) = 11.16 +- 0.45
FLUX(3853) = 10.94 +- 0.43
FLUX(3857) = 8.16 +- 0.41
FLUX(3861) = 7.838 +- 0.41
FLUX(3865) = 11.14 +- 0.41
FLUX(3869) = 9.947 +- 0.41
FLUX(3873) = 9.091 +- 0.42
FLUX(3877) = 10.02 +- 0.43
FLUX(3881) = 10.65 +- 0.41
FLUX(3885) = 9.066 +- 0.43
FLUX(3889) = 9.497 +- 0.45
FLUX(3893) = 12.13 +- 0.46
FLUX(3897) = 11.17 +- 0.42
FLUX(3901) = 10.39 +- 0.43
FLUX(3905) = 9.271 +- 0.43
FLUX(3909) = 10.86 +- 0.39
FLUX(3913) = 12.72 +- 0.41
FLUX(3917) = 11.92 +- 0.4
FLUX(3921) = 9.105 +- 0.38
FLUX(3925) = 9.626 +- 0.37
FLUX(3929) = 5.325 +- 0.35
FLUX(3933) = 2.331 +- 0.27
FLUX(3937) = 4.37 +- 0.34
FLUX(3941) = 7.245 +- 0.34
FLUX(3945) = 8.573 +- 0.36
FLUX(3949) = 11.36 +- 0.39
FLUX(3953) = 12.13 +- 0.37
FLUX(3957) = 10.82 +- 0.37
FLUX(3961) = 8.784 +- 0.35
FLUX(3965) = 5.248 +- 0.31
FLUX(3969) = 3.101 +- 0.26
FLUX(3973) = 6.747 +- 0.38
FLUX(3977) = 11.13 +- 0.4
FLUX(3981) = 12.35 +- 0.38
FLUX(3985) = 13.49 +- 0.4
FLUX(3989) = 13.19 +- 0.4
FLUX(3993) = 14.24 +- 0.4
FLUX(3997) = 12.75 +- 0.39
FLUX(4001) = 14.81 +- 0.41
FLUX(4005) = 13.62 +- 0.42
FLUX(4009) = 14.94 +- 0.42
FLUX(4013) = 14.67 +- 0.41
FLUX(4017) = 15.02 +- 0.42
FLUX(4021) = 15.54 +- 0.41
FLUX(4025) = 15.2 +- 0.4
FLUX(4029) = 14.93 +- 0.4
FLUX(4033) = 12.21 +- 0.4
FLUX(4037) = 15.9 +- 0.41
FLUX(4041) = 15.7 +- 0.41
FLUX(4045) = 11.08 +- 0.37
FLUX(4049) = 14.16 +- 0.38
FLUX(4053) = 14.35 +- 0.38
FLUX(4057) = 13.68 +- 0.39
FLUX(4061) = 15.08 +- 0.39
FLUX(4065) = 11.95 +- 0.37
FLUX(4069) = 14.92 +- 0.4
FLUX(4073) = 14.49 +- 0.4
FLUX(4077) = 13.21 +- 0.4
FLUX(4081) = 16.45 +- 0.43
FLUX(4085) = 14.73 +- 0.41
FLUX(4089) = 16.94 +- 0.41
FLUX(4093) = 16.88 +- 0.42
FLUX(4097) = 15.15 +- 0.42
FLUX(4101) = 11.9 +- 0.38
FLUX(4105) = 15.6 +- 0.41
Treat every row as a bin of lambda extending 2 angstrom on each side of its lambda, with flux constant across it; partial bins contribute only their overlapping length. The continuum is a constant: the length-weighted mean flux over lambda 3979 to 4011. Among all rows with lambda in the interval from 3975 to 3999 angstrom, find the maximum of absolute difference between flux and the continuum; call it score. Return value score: 3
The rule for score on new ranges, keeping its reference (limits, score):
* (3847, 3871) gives 6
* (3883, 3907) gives 5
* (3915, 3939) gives 11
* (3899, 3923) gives 5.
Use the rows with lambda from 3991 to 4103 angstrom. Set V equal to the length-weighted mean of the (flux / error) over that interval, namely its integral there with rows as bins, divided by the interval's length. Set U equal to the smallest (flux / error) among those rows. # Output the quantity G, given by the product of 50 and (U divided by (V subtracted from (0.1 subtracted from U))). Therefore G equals -247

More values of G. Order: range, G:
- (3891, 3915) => -225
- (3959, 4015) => -35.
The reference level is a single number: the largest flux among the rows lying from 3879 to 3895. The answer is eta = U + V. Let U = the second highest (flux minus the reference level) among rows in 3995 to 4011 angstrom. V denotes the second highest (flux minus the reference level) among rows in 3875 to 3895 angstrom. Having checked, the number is 1.2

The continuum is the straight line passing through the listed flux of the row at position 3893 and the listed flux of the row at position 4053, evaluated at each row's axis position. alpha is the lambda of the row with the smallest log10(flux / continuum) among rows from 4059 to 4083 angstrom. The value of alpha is 4065 angstrom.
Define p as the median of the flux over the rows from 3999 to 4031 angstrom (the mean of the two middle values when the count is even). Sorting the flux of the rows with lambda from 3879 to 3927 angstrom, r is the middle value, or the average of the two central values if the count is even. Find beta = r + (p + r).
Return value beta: 36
